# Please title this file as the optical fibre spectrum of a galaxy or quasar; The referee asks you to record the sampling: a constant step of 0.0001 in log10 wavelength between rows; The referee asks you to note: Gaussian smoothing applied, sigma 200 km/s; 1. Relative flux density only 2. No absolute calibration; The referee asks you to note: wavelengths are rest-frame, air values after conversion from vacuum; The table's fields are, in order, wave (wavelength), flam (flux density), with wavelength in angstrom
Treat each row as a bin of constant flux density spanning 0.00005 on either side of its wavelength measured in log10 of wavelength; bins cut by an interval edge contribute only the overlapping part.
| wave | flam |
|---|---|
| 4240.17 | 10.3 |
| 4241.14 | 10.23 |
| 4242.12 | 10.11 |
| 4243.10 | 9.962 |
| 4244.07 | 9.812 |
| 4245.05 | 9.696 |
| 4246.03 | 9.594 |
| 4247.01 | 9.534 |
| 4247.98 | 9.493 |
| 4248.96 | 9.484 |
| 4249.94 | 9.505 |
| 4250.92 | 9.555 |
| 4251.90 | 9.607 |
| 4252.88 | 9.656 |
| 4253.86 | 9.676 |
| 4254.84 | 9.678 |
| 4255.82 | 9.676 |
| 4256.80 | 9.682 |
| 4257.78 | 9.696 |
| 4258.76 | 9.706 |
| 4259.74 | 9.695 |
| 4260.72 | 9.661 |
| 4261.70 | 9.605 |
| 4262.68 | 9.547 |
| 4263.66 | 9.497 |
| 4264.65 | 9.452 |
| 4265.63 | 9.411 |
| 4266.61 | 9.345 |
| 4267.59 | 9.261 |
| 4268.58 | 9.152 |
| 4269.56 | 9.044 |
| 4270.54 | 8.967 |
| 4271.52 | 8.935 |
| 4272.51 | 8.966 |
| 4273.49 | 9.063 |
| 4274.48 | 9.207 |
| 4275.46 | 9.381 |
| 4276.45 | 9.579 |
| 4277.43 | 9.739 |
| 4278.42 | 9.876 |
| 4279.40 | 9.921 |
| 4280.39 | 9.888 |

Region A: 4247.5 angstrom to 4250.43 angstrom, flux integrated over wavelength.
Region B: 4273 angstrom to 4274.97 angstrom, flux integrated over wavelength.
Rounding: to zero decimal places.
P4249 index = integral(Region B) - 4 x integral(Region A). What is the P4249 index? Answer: -93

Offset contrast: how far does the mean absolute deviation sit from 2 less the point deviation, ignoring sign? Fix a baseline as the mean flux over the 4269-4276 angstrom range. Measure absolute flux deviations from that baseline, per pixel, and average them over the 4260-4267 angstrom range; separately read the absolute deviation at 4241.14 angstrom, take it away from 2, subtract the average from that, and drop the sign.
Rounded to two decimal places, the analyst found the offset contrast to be 0.43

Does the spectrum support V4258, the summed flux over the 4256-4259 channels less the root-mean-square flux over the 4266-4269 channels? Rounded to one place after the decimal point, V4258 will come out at 19.8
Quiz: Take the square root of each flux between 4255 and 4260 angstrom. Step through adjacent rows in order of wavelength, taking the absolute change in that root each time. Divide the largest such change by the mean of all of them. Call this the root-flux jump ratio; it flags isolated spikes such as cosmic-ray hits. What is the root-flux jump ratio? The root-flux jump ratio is 1.37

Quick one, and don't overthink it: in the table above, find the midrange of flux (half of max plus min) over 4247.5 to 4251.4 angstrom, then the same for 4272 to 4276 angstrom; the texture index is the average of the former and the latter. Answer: 9.35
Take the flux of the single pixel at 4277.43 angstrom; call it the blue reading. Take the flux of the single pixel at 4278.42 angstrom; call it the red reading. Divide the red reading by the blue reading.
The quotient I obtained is 1.01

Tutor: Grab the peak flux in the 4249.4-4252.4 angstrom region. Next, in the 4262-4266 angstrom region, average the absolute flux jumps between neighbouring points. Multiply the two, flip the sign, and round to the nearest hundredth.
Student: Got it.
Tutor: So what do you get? -0.44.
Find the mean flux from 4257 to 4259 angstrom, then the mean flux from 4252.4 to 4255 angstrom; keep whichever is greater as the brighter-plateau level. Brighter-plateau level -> 9.70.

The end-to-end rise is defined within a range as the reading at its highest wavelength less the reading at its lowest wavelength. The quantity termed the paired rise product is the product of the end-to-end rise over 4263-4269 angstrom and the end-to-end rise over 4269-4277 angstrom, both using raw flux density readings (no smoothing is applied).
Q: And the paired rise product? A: -0.18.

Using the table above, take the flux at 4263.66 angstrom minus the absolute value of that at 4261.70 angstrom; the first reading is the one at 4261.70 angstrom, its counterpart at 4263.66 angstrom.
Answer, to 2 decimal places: -0.11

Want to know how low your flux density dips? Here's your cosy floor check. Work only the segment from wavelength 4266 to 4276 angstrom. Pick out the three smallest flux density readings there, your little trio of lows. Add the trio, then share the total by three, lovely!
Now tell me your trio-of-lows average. 8.96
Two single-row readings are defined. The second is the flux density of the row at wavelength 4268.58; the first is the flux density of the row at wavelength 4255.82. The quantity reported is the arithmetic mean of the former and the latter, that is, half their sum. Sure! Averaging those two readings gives 9.41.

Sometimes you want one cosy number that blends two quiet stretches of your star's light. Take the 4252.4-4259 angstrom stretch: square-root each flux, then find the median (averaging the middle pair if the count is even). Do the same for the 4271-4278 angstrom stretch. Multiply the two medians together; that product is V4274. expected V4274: 9.44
